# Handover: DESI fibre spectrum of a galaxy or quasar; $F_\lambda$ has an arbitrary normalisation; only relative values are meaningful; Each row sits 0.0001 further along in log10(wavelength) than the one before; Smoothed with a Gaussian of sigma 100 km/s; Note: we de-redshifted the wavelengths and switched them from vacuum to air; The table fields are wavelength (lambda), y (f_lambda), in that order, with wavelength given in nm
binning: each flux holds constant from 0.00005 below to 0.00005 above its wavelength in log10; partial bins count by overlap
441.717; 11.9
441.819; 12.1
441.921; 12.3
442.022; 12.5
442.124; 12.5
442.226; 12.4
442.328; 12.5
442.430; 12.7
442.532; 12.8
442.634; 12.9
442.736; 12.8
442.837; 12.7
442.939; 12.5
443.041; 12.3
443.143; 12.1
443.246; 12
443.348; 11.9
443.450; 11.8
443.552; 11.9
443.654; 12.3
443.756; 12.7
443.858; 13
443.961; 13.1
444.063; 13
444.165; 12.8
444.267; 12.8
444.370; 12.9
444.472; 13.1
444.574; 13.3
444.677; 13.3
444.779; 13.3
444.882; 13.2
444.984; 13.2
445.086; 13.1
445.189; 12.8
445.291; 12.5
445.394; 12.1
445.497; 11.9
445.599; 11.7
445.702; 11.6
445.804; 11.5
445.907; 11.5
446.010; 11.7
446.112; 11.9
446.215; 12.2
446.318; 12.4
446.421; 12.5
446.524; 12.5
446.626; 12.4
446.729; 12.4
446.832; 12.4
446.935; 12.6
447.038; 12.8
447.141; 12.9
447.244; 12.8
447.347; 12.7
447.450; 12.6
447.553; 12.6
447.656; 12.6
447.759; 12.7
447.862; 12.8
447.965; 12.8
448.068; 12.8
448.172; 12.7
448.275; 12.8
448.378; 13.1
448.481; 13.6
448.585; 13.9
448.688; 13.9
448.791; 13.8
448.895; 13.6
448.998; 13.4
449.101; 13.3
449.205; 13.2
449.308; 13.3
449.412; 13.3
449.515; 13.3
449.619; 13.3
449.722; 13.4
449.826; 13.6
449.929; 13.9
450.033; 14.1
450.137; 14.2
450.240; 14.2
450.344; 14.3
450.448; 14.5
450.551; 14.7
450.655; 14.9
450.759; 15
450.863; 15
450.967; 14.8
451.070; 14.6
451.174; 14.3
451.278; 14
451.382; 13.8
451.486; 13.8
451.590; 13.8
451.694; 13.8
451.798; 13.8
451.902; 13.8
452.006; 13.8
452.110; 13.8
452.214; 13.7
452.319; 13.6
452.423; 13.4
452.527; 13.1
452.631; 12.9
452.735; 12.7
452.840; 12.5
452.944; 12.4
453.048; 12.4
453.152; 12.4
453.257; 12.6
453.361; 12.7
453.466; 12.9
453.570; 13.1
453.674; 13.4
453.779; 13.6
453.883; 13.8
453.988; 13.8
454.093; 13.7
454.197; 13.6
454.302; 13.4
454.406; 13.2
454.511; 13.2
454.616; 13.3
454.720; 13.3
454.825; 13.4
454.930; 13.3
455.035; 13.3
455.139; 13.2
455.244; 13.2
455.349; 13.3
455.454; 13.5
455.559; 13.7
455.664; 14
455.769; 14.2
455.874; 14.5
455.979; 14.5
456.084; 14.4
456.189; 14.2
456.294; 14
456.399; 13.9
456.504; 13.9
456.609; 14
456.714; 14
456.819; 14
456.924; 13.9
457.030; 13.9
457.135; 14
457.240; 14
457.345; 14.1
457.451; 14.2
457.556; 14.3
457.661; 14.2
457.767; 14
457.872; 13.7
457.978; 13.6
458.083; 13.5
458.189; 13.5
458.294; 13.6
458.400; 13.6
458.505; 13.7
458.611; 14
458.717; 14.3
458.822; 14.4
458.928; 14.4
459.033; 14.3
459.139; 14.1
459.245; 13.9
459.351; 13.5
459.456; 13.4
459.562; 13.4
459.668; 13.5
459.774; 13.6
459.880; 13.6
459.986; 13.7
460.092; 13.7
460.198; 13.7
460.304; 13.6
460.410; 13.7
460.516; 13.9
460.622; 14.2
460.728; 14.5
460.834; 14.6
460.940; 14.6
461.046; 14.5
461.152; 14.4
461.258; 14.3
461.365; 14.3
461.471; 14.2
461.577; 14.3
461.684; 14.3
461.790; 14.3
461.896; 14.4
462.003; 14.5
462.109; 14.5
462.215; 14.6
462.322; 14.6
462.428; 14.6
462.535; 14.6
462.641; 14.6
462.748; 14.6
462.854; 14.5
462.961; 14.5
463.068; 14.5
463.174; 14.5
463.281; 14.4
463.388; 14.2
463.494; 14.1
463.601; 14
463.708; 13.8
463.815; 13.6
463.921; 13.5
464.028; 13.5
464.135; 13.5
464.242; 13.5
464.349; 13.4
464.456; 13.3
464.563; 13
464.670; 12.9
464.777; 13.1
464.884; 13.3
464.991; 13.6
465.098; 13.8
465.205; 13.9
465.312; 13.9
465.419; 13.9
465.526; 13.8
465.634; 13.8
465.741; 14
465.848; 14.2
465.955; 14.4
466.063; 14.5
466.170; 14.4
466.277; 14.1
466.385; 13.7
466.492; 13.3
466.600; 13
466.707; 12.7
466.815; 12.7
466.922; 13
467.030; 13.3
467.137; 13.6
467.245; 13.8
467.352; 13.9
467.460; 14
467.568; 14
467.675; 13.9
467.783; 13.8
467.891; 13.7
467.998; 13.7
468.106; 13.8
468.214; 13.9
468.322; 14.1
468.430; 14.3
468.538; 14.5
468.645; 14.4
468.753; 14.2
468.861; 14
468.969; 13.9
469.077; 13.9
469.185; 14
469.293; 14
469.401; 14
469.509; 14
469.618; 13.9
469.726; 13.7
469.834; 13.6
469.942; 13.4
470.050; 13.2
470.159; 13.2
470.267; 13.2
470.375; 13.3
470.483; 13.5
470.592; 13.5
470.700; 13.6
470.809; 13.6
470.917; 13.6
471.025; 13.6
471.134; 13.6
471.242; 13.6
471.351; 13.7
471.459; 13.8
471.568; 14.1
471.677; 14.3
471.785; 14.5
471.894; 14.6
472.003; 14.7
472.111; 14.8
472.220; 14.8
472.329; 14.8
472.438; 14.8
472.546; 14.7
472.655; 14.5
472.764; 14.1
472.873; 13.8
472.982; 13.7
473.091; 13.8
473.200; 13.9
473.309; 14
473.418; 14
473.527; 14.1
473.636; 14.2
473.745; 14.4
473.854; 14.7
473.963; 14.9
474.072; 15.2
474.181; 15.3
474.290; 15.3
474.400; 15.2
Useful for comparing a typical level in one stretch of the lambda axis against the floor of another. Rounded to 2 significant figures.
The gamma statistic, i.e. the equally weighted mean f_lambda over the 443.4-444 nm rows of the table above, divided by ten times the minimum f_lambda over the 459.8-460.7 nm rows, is 0.092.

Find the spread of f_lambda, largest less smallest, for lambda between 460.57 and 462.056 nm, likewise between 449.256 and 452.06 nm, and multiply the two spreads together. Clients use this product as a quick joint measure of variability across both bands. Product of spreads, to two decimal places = 0.68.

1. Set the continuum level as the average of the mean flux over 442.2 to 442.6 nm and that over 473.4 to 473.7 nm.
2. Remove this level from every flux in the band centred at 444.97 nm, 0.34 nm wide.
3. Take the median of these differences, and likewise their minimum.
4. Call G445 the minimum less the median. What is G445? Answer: -0.10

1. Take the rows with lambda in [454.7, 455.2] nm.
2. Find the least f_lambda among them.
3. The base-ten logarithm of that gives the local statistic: 1.12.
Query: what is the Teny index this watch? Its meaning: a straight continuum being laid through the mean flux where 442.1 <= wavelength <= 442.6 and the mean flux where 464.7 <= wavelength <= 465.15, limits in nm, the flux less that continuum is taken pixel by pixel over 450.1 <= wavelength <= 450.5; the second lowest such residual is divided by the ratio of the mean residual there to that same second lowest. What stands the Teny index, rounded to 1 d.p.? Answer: 1.2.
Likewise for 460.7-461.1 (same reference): 1.2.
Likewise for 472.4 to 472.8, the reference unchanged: 0.7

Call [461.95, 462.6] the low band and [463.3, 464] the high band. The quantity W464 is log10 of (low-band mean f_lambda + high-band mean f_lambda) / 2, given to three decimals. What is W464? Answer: 1.153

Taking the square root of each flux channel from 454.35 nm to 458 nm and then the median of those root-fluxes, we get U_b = 3.73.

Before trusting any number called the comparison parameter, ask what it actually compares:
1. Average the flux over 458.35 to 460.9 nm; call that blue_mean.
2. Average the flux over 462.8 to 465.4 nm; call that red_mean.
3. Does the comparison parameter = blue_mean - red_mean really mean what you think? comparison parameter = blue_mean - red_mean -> 0.1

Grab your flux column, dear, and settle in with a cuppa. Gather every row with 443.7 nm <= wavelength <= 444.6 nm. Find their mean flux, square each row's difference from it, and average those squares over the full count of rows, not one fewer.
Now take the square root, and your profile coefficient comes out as 0.18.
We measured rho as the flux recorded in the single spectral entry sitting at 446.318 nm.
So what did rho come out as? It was 12.4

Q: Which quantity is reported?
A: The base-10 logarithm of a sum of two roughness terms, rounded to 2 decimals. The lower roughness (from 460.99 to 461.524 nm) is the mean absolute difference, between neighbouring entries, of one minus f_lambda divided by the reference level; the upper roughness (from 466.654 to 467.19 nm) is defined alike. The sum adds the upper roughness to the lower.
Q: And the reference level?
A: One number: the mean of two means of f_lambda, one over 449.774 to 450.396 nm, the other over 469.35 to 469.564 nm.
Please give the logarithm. -1.67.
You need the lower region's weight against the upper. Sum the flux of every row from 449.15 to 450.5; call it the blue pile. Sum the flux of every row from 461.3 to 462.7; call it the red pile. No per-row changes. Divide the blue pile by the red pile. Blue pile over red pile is 0.95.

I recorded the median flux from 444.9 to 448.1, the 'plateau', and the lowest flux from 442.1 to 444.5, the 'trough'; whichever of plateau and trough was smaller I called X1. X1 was 11.8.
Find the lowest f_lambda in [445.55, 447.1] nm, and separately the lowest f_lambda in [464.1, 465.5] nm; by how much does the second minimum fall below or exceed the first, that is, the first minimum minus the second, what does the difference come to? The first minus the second -1.40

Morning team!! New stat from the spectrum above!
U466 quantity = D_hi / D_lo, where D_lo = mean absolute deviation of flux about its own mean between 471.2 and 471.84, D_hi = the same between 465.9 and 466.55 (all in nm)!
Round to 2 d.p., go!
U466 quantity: 1.26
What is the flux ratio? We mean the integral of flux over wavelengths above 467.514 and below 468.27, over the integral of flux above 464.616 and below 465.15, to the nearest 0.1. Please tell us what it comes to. 1.5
